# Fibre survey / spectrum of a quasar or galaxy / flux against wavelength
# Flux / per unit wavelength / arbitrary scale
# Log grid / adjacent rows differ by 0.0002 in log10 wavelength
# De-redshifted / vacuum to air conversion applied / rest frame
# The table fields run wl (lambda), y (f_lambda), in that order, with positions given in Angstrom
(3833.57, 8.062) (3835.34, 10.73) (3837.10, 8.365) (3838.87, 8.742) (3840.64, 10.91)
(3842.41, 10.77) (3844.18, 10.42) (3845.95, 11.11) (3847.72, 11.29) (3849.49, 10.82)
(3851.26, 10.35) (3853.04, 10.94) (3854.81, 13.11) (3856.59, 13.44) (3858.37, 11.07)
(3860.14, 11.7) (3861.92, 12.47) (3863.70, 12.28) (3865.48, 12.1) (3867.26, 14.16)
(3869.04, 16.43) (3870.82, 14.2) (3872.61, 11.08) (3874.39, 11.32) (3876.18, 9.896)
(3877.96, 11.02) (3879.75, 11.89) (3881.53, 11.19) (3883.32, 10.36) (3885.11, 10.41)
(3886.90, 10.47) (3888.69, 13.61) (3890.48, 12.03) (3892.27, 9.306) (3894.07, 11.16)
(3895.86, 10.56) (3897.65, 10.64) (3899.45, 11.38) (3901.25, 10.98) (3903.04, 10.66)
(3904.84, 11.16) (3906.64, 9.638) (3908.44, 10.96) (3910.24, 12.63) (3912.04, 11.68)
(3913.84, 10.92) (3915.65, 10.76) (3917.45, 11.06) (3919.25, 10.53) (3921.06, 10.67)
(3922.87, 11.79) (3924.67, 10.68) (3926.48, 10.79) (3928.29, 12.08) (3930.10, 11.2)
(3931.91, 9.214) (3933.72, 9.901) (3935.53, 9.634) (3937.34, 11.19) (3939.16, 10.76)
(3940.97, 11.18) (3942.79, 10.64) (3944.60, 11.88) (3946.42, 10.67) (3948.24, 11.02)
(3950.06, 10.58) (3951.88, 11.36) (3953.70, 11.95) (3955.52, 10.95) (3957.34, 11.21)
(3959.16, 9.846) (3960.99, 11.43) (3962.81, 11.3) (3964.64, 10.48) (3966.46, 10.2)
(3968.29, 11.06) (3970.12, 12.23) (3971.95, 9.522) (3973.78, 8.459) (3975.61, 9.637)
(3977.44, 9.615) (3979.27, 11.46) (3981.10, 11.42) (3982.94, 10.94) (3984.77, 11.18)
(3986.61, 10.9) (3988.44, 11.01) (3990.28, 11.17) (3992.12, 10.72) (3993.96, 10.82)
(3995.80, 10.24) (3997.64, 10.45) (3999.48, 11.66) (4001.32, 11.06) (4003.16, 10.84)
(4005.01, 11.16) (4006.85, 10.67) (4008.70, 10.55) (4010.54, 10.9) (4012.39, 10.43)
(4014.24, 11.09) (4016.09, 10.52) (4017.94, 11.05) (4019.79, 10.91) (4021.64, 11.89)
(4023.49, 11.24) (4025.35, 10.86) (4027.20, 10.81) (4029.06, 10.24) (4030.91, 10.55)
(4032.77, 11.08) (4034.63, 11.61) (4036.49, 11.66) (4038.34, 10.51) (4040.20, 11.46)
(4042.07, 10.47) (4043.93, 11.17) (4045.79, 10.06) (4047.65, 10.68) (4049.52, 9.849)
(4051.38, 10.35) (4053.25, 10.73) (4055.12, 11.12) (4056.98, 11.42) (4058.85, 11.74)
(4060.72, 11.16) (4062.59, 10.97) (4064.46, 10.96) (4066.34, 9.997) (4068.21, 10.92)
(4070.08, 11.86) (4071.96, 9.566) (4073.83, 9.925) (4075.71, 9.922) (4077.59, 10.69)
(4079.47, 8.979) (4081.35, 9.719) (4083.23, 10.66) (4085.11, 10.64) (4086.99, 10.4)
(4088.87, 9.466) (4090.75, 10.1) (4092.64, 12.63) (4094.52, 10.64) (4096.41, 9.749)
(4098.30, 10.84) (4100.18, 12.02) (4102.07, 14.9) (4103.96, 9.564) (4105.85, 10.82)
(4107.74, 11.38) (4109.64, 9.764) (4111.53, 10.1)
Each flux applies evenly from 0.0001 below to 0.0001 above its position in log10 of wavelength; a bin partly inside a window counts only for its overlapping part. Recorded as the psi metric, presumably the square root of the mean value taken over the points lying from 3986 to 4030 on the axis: 3.30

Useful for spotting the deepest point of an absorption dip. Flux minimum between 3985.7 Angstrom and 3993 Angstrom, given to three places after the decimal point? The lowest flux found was 10.720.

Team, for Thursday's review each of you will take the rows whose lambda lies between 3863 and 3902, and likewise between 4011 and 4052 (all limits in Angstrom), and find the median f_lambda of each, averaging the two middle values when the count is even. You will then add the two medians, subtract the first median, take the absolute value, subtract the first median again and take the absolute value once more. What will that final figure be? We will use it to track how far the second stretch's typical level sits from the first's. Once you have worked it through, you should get 0.34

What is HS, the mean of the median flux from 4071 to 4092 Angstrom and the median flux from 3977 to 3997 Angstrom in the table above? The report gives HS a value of 10.43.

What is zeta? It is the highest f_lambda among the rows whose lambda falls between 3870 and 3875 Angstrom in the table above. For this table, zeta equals 14.2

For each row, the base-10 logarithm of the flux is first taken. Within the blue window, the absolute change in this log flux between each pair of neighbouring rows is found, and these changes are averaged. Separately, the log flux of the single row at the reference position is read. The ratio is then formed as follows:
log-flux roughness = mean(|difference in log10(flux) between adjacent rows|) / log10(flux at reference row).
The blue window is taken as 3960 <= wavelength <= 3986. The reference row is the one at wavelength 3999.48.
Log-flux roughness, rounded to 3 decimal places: 0.033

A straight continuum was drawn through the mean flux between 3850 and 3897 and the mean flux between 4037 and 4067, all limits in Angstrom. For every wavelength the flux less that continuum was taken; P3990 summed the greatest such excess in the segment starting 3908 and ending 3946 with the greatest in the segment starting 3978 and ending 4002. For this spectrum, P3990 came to 1.62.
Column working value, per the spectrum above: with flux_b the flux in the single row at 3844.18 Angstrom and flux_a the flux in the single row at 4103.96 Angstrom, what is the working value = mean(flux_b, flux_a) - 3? 7.0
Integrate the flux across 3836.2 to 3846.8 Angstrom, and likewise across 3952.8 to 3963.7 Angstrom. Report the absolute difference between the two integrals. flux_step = 15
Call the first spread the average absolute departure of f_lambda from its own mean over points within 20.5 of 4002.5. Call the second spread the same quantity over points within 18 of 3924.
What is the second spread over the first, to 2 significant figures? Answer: 2.2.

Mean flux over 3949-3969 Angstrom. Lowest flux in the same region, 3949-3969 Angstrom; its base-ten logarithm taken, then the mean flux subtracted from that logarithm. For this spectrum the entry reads -9.95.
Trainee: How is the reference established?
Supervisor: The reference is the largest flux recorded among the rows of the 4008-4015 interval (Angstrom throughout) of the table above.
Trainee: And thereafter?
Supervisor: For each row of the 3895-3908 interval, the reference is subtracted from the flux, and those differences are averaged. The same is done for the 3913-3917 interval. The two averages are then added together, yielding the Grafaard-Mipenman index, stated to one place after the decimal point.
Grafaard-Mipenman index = -0.6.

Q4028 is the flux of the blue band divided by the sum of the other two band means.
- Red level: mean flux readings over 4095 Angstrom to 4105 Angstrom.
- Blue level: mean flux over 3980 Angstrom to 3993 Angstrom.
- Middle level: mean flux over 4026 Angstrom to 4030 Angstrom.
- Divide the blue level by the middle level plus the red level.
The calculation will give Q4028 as 0.504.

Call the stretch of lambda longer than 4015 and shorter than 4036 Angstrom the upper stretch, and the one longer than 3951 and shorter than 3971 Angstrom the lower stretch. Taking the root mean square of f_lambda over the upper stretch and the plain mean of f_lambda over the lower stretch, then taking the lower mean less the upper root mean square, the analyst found 0.10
